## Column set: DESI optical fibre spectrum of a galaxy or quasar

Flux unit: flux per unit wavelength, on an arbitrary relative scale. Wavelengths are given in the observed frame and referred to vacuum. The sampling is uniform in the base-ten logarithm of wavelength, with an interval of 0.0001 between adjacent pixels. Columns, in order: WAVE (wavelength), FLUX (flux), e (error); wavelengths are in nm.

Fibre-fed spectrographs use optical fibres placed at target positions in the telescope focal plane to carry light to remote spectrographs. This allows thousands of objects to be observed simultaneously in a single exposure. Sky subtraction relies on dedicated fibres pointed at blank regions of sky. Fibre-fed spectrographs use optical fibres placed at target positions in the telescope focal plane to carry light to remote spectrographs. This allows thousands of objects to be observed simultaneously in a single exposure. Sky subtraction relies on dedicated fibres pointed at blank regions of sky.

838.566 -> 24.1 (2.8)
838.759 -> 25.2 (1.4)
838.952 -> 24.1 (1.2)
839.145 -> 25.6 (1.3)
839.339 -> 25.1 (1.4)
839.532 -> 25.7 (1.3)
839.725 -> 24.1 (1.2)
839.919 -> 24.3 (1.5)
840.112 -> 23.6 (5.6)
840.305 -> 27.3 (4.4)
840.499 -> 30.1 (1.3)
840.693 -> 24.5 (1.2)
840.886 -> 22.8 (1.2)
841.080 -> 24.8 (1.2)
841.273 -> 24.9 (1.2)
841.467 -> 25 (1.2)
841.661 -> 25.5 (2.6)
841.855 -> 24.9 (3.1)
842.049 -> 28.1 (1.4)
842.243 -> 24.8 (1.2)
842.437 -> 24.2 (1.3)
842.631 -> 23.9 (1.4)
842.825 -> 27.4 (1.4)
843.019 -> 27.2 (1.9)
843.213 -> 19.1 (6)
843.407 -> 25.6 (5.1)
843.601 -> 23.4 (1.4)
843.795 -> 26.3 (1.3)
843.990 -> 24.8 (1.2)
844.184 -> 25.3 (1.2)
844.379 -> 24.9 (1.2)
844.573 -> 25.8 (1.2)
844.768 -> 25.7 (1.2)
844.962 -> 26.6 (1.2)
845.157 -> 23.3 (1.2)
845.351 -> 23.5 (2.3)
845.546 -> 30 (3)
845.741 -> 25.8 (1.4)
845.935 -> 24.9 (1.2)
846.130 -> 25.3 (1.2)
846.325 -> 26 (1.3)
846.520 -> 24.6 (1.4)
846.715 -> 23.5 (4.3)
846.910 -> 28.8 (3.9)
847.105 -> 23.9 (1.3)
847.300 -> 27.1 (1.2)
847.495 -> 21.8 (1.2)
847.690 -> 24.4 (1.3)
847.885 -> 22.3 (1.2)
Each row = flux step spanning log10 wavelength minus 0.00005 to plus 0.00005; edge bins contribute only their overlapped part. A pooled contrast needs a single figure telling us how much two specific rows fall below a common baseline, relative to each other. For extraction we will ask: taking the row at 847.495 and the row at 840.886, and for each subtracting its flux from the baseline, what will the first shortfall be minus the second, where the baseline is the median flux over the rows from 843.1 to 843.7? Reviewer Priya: 1.0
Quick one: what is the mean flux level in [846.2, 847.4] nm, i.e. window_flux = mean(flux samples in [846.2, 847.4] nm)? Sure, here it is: 25.6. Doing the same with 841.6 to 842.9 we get 25.5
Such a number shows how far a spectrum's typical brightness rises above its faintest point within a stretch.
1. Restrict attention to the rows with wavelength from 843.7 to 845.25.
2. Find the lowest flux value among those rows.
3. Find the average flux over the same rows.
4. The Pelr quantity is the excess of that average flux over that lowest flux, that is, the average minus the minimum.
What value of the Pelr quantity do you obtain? 2.0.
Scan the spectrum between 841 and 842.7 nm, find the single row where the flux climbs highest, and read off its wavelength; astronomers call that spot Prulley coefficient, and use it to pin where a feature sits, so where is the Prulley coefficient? 842.049 nm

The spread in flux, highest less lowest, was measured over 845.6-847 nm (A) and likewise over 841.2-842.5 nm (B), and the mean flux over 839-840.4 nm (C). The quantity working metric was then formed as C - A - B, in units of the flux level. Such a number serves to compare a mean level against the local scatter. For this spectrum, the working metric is 15.9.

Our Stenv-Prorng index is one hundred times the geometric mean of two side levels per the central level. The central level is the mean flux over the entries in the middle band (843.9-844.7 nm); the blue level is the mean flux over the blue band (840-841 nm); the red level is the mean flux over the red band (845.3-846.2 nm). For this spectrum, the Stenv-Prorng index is 102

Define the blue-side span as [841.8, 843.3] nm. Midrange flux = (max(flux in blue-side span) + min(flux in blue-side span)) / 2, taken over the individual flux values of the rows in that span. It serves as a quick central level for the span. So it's 23.6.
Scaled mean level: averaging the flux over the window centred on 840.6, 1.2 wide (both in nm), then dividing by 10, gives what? 2.55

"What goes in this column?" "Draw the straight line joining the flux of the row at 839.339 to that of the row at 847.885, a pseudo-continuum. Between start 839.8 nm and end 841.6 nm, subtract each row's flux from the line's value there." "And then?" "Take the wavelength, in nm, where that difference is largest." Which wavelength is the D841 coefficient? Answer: 840.886 nm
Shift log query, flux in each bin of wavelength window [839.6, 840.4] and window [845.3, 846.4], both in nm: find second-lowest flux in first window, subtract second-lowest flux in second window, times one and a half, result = -1.2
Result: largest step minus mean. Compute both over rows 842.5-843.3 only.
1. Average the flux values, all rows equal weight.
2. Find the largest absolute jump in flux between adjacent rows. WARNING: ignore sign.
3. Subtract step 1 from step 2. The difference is -16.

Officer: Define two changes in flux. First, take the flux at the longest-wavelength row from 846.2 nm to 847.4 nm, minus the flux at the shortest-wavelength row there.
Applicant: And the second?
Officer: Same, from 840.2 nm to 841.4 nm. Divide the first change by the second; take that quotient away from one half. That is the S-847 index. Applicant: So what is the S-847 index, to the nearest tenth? 1.0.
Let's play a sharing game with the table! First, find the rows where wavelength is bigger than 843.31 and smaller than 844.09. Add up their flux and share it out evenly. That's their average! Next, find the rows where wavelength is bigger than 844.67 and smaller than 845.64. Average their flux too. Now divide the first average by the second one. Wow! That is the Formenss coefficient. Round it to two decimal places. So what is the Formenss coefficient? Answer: 0.97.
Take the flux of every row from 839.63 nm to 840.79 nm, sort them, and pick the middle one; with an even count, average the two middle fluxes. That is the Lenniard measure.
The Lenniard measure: 24.4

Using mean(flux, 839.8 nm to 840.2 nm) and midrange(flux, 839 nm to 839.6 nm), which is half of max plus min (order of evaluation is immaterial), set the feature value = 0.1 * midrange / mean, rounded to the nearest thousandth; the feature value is 0.106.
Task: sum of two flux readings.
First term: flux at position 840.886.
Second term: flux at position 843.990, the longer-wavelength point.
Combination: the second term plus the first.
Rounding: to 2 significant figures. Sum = 48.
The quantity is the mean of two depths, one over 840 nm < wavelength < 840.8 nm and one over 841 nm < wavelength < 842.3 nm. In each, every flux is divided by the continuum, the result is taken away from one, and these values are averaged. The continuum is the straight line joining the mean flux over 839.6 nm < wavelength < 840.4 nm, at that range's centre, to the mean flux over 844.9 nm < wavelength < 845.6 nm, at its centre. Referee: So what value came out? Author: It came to -0.035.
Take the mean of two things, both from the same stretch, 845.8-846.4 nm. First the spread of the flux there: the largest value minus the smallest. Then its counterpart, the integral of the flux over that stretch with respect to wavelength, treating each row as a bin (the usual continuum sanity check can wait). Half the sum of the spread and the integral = 8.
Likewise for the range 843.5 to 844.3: 11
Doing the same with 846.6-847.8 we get 18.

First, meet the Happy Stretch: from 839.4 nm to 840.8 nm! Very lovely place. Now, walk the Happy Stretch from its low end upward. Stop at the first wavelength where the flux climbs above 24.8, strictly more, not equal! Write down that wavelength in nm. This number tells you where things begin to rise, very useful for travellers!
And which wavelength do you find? 839.532 nm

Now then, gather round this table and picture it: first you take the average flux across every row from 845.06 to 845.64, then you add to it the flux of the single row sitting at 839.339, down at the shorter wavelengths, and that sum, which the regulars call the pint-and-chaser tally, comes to 50.7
